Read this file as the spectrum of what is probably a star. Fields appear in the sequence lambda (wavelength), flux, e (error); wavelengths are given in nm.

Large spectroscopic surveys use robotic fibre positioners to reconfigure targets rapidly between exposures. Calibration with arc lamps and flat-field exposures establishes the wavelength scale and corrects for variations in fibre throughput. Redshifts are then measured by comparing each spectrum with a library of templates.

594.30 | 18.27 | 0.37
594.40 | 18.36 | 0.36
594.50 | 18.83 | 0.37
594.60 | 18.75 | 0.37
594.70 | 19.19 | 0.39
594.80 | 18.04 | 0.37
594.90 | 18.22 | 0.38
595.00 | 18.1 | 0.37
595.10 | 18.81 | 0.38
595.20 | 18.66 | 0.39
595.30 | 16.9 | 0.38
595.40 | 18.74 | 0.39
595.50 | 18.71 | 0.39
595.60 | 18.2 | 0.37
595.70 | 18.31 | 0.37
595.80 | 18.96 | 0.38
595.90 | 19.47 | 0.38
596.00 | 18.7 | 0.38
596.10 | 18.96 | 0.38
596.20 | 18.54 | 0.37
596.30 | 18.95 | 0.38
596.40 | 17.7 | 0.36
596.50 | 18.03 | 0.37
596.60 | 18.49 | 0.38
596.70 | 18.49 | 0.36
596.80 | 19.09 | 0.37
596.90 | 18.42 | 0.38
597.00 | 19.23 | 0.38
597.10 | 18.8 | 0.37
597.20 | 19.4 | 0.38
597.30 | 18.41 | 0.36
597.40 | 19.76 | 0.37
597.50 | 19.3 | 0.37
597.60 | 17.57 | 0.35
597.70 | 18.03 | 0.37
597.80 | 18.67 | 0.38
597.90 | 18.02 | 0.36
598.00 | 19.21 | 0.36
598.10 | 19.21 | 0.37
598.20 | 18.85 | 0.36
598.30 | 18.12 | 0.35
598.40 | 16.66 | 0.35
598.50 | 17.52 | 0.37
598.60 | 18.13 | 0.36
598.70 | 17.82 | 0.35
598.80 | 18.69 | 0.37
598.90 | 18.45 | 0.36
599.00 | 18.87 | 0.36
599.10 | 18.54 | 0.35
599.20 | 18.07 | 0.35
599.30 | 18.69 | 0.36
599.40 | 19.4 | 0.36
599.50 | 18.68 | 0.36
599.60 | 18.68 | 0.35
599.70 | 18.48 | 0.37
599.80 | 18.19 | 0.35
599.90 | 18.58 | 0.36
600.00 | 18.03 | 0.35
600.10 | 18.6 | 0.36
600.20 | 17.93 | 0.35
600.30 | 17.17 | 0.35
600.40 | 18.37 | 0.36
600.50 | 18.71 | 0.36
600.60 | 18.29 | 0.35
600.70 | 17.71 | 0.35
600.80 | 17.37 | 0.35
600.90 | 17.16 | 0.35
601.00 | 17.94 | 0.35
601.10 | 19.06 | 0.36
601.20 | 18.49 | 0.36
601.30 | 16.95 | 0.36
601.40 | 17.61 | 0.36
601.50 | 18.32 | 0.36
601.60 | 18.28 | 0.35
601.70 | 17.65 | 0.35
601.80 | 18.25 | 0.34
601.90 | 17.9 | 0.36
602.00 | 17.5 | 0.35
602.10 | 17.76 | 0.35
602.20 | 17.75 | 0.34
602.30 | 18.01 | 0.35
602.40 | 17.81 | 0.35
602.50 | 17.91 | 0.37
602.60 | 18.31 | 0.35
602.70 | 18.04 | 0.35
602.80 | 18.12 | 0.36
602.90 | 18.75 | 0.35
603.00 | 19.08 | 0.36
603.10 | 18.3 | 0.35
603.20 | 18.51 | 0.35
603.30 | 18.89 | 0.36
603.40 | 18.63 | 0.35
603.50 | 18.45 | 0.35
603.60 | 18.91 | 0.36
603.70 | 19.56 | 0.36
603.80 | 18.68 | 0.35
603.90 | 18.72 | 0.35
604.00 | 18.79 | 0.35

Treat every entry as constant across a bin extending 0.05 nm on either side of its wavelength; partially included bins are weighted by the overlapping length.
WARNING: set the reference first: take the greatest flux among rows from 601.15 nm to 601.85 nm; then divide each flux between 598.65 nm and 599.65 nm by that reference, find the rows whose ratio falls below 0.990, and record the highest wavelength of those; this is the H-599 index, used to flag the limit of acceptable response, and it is 599.20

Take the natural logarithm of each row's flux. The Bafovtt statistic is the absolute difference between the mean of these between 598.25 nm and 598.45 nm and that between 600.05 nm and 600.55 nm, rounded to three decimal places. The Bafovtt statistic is 0.044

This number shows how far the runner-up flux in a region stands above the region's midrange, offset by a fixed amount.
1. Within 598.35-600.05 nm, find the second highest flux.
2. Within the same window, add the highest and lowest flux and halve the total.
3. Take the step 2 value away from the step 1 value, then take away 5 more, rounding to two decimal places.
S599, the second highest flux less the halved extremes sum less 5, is -4.16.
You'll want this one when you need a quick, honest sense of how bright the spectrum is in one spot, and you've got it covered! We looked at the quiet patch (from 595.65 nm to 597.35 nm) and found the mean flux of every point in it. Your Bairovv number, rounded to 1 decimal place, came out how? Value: 18.7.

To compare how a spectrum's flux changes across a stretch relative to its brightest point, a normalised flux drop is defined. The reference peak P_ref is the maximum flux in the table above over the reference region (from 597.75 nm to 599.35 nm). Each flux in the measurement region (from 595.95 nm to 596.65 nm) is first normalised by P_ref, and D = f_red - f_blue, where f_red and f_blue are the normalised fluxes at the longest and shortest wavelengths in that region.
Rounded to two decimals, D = -0.01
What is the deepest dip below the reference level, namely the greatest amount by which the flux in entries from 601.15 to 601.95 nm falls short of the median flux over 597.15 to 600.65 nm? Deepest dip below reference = 1.5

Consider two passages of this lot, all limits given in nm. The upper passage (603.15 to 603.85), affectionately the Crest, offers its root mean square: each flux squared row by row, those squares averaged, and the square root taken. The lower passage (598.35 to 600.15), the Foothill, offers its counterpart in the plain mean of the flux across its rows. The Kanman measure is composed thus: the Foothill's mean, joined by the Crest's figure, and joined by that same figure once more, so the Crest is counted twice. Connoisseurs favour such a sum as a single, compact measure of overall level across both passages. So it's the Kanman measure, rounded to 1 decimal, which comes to 56.0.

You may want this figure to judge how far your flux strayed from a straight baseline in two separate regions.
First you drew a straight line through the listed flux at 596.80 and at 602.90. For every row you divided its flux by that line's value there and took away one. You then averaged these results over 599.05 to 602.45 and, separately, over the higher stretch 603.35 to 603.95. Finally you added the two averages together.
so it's -0.03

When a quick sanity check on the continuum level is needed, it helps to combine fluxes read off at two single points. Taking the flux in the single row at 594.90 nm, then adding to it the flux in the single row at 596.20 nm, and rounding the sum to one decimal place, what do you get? 36.8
